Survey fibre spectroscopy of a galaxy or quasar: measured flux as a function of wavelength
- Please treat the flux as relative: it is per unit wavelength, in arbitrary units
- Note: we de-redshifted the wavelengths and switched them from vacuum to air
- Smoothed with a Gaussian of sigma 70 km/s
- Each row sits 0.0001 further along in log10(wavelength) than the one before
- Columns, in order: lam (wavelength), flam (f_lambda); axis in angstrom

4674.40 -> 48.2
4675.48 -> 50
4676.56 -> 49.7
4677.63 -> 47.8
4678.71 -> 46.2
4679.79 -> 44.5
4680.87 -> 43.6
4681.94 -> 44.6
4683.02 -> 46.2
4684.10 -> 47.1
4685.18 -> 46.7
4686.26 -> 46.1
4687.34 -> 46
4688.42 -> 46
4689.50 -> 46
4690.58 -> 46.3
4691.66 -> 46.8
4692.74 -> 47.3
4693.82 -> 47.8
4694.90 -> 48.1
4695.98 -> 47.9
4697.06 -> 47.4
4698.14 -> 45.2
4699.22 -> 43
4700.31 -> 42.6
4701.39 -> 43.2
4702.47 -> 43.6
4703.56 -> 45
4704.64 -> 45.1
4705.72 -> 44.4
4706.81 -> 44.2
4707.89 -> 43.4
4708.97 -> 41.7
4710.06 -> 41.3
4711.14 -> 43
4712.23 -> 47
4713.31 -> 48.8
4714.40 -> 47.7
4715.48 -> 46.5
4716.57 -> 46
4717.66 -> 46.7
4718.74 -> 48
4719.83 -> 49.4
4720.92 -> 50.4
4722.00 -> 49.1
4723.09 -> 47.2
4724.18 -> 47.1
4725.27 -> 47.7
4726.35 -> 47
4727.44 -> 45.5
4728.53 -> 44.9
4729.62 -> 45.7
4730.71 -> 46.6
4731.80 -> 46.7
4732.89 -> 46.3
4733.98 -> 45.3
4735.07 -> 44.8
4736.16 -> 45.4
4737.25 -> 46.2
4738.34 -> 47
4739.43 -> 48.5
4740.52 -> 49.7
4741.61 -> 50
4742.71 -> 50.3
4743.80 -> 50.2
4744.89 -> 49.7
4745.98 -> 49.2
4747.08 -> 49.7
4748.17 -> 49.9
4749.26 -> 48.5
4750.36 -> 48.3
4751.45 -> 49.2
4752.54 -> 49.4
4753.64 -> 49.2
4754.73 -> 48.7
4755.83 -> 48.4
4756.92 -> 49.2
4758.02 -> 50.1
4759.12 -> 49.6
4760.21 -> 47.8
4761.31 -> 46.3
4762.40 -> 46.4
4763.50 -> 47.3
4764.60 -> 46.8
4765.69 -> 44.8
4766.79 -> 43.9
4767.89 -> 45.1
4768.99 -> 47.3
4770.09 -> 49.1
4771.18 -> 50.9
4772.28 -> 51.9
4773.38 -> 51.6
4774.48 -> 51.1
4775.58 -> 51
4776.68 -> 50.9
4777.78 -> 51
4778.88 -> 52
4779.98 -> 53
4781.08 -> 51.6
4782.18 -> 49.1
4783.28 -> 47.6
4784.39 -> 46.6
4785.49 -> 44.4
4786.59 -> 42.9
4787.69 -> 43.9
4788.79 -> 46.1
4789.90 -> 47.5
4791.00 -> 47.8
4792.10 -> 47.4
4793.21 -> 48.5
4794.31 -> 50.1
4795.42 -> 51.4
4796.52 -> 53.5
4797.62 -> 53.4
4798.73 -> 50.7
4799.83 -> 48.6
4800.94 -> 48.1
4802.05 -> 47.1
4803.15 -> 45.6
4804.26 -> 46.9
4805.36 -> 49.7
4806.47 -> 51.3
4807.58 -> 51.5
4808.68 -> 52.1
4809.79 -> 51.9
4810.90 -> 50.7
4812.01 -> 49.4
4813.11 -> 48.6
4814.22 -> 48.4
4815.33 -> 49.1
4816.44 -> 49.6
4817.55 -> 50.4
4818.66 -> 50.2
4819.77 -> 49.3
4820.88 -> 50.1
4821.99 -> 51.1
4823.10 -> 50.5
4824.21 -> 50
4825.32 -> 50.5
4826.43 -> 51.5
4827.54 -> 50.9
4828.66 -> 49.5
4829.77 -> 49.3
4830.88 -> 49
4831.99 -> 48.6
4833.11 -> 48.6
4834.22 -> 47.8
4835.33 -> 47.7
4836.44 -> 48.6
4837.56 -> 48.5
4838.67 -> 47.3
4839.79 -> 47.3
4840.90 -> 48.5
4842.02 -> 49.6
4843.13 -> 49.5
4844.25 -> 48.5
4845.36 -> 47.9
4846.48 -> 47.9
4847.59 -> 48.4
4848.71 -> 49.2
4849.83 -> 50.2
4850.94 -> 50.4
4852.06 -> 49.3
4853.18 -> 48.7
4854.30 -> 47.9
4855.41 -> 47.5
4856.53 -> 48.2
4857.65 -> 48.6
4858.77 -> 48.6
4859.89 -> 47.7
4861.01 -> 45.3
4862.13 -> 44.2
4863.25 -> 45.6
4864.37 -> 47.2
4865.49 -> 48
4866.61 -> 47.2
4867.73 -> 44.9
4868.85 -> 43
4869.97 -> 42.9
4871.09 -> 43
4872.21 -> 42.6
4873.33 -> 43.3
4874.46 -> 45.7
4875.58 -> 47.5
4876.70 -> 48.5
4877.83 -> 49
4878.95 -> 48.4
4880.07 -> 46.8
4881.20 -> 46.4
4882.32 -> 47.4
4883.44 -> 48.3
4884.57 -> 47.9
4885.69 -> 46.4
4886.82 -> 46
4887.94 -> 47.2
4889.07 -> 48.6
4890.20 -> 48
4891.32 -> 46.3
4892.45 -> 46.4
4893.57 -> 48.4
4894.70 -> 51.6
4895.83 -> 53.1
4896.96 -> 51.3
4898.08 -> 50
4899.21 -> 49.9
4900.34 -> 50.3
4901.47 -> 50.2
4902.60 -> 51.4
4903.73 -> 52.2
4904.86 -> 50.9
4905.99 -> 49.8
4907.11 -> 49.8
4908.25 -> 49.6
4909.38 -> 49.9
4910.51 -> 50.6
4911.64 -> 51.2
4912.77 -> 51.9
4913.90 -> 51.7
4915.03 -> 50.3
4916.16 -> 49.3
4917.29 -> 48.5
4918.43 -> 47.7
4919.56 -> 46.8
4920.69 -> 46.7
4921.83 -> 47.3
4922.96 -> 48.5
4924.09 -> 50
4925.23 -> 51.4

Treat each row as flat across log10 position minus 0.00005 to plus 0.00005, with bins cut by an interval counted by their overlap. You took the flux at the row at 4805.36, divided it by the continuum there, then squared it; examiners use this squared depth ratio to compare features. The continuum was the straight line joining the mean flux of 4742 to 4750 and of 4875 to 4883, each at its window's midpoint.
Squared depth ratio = 1.04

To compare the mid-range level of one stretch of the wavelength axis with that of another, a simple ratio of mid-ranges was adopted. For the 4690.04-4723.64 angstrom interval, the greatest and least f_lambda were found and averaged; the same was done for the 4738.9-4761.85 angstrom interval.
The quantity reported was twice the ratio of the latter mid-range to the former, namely 2.11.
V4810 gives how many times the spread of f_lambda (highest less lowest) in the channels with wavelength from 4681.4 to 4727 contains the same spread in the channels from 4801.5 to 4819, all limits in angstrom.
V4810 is 1.4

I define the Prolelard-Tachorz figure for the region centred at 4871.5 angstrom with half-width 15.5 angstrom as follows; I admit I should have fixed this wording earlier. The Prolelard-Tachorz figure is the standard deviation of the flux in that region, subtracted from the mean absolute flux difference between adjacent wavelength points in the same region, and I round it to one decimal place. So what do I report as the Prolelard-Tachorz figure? -1.0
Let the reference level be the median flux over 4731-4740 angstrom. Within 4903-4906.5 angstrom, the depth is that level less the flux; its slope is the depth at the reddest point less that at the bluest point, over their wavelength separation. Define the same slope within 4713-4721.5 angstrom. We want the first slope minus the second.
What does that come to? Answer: 1.3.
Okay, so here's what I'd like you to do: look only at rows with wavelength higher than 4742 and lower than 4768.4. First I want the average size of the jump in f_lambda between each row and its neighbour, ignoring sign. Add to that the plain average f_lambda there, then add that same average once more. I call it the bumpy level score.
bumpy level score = 97.2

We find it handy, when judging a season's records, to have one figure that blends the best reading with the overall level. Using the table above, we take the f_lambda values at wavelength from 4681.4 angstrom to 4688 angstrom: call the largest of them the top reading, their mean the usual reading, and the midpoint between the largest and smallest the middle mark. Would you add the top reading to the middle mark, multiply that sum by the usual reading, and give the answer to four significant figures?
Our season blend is 4287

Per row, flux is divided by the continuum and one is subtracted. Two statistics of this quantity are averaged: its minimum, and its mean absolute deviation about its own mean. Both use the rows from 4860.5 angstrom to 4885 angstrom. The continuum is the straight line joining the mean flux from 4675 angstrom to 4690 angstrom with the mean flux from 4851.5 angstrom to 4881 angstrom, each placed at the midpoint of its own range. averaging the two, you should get -0.02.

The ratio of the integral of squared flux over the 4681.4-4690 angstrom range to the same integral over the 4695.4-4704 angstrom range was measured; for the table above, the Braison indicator 1.06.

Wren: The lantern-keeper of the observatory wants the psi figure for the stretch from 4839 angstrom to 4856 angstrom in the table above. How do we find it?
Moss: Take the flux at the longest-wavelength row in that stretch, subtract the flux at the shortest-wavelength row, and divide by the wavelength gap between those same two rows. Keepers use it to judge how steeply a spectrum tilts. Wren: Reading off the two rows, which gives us 0.01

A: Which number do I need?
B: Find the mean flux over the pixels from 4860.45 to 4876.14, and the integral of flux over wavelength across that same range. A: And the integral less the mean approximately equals 662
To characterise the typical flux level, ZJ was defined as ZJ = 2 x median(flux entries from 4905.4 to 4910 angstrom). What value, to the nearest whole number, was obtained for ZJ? 100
